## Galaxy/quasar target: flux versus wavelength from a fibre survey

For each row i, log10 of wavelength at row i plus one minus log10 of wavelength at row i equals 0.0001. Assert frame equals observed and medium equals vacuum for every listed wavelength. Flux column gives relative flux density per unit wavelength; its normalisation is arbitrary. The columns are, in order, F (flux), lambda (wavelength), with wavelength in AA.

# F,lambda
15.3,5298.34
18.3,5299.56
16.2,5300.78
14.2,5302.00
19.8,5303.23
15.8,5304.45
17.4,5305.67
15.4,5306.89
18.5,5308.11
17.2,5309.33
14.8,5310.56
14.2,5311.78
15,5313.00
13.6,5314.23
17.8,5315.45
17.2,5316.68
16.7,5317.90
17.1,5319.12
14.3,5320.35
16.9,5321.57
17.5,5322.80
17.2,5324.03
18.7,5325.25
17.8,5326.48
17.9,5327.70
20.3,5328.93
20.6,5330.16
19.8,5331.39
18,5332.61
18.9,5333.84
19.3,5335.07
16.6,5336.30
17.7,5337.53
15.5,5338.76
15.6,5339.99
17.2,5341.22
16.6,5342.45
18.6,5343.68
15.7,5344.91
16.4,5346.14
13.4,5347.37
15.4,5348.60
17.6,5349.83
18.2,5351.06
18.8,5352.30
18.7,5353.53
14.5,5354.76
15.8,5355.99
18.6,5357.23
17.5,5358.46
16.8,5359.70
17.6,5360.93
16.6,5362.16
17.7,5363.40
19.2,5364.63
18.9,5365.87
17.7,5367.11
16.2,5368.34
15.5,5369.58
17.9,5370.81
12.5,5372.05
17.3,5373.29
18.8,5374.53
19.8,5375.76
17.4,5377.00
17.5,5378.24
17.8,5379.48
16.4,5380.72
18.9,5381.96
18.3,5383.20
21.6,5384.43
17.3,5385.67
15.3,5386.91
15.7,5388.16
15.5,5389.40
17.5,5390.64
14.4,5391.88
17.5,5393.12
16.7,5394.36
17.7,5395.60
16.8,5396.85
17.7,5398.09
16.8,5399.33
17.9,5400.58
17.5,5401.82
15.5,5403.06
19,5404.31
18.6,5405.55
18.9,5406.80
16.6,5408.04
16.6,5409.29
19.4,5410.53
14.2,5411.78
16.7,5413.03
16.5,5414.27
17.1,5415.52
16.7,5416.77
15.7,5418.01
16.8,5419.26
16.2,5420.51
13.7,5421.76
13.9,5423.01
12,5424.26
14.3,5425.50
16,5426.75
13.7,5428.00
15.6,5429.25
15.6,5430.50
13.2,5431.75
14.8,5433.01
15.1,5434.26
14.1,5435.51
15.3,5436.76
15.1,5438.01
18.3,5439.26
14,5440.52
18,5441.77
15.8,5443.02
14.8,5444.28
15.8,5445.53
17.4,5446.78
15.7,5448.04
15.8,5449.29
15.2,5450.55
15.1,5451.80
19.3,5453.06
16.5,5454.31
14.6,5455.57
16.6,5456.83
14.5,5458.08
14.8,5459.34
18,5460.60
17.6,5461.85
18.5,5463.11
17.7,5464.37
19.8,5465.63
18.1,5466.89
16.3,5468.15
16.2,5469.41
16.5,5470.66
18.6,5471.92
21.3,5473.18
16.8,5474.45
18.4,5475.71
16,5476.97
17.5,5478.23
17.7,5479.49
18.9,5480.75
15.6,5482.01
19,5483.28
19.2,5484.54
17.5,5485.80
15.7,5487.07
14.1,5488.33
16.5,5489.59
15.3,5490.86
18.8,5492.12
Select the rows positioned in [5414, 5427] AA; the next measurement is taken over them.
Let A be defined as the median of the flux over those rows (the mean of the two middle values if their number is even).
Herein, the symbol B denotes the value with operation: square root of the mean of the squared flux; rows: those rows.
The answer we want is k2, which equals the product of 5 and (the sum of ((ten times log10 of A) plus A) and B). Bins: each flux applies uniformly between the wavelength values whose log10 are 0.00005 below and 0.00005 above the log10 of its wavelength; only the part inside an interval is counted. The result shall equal 217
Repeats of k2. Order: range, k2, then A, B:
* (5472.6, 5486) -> 241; 17.7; 18.1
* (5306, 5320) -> 226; 16.7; 16.2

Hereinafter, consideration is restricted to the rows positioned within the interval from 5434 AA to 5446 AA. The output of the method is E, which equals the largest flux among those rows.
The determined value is 18.3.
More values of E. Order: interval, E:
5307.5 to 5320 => 18.5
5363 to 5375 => 19.2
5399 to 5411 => 19.4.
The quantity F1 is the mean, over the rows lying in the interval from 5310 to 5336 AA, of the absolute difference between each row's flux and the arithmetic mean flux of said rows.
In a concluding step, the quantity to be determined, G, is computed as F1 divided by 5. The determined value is 0.307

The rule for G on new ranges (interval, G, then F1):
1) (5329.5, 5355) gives 0.305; 1.52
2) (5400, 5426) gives 0.295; 1.47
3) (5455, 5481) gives 0.264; 1.32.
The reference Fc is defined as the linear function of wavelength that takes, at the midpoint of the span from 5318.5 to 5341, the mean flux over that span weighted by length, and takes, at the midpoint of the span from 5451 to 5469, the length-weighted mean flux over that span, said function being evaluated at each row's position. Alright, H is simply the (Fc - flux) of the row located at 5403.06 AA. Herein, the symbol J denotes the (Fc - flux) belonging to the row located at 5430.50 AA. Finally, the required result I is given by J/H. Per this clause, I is 0.8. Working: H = 1.8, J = 1.5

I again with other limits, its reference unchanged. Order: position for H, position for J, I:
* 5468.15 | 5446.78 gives -0.7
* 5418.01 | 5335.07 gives -1.1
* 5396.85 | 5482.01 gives 2.3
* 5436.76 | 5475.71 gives -0.9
